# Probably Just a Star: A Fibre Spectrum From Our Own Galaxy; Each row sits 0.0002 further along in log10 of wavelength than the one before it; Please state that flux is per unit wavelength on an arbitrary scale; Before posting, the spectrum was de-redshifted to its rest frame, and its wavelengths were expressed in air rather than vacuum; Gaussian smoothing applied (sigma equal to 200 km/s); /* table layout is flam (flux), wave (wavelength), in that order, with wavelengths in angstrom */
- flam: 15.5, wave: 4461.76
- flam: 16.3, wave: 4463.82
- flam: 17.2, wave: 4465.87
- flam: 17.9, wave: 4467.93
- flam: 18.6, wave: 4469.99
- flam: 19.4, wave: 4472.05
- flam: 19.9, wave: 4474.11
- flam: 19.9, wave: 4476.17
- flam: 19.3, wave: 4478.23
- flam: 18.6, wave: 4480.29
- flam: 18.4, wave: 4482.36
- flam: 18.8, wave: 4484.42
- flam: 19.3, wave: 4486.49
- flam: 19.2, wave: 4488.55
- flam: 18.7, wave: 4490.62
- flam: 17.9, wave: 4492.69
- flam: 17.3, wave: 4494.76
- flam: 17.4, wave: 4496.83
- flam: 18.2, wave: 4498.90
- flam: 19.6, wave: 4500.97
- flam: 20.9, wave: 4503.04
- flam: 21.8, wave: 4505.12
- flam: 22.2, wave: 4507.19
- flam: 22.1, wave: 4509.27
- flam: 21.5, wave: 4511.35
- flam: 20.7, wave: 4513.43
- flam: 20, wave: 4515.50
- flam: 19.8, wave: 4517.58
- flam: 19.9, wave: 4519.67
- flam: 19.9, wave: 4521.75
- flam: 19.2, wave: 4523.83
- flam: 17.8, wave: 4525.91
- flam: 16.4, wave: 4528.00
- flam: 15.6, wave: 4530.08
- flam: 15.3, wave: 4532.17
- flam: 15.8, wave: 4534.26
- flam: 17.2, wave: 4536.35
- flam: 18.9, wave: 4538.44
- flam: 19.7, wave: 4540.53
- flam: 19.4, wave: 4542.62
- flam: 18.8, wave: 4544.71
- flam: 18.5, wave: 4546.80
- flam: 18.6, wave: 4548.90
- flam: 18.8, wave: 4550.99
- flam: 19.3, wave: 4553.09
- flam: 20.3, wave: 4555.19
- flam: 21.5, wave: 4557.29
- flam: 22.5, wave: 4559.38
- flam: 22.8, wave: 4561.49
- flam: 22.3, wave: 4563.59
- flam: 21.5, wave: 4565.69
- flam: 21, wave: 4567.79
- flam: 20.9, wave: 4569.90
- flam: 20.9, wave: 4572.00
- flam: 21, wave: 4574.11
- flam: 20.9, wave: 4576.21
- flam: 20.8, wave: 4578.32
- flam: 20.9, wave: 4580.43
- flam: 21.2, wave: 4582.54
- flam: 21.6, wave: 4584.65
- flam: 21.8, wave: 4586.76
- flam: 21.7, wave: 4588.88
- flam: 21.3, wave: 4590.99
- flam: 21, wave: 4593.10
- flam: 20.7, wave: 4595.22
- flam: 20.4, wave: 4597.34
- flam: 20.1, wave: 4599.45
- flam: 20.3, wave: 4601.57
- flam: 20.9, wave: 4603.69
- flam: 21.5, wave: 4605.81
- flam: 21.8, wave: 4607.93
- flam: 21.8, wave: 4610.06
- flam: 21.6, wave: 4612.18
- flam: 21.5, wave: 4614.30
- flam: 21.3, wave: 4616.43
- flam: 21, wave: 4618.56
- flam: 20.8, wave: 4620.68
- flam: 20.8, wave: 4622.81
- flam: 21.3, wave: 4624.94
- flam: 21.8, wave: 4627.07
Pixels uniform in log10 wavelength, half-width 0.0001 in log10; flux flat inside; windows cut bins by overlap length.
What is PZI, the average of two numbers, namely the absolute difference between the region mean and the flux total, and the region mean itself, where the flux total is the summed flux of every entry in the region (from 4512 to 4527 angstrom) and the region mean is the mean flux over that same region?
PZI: 69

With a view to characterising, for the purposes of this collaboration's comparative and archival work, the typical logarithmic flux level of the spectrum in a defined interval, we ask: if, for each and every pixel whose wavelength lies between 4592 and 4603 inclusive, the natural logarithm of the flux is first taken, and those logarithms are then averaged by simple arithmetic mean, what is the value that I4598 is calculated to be 3.02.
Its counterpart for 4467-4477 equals 2.95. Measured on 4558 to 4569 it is 3.09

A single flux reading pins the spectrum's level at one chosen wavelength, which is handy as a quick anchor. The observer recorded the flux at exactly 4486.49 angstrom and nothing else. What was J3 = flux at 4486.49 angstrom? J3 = 19.3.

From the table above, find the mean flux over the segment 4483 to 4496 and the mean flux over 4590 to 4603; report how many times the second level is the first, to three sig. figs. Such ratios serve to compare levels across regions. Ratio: 1.11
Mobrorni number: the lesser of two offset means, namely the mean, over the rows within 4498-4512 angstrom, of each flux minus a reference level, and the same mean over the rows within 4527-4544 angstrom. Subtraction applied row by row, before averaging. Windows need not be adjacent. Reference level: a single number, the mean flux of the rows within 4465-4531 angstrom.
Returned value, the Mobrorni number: -1.9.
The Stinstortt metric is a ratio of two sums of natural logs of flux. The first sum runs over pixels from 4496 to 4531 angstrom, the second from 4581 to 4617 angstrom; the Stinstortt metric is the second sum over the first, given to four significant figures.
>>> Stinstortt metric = 1.028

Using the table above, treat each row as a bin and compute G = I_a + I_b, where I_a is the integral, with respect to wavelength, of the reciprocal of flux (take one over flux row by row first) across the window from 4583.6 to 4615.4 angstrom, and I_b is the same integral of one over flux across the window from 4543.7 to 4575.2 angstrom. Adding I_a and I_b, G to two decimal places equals 3.04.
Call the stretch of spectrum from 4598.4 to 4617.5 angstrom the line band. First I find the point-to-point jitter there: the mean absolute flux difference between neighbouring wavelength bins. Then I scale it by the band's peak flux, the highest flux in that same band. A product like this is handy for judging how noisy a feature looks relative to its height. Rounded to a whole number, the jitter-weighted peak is 6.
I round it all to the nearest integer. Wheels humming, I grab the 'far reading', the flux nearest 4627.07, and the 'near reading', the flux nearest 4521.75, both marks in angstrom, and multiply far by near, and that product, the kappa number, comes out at 434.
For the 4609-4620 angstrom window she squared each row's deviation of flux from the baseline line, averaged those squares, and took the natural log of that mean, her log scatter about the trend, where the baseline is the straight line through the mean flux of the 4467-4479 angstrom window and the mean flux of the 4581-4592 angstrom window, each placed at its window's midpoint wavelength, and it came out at -0.6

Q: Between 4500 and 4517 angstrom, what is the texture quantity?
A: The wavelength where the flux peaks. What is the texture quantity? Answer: 4507.19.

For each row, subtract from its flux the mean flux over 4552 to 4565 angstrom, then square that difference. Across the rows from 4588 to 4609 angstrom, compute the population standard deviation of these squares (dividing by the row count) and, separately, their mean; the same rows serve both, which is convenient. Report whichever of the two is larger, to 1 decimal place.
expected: 0.6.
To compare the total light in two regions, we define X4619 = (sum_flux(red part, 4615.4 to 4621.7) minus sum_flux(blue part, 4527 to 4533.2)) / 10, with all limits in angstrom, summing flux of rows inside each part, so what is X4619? 1.6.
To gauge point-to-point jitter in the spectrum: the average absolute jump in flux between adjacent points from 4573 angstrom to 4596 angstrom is 0.2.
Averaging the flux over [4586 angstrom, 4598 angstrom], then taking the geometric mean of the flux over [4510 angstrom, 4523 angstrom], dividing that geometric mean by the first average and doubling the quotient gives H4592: 1.92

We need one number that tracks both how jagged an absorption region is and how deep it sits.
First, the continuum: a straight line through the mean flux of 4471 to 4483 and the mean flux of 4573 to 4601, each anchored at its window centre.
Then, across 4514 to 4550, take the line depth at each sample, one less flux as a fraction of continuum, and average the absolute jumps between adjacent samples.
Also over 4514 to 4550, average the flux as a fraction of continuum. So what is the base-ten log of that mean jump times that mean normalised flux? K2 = -1.52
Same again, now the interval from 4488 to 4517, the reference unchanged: -1.45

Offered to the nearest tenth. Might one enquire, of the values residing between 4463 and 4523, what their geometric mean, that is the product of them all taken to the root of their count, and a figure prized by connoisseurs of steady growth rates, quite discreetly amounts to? 19.3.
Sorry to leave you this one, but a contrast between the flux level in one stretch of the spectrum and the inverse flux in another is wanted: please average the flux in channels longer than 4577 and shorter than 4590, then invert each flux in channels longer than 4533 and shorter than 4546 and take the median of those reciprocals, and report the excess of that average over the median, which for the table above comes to 21.3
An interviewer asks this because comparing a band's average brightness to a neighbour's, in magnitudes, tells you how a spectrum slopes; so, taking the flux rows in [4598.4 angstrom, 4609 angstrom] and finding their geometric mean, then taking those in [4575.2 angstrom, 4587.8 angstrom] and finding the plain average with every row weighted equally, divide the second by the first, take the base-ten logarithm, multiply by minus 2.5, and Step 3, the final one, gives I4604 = -0.015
